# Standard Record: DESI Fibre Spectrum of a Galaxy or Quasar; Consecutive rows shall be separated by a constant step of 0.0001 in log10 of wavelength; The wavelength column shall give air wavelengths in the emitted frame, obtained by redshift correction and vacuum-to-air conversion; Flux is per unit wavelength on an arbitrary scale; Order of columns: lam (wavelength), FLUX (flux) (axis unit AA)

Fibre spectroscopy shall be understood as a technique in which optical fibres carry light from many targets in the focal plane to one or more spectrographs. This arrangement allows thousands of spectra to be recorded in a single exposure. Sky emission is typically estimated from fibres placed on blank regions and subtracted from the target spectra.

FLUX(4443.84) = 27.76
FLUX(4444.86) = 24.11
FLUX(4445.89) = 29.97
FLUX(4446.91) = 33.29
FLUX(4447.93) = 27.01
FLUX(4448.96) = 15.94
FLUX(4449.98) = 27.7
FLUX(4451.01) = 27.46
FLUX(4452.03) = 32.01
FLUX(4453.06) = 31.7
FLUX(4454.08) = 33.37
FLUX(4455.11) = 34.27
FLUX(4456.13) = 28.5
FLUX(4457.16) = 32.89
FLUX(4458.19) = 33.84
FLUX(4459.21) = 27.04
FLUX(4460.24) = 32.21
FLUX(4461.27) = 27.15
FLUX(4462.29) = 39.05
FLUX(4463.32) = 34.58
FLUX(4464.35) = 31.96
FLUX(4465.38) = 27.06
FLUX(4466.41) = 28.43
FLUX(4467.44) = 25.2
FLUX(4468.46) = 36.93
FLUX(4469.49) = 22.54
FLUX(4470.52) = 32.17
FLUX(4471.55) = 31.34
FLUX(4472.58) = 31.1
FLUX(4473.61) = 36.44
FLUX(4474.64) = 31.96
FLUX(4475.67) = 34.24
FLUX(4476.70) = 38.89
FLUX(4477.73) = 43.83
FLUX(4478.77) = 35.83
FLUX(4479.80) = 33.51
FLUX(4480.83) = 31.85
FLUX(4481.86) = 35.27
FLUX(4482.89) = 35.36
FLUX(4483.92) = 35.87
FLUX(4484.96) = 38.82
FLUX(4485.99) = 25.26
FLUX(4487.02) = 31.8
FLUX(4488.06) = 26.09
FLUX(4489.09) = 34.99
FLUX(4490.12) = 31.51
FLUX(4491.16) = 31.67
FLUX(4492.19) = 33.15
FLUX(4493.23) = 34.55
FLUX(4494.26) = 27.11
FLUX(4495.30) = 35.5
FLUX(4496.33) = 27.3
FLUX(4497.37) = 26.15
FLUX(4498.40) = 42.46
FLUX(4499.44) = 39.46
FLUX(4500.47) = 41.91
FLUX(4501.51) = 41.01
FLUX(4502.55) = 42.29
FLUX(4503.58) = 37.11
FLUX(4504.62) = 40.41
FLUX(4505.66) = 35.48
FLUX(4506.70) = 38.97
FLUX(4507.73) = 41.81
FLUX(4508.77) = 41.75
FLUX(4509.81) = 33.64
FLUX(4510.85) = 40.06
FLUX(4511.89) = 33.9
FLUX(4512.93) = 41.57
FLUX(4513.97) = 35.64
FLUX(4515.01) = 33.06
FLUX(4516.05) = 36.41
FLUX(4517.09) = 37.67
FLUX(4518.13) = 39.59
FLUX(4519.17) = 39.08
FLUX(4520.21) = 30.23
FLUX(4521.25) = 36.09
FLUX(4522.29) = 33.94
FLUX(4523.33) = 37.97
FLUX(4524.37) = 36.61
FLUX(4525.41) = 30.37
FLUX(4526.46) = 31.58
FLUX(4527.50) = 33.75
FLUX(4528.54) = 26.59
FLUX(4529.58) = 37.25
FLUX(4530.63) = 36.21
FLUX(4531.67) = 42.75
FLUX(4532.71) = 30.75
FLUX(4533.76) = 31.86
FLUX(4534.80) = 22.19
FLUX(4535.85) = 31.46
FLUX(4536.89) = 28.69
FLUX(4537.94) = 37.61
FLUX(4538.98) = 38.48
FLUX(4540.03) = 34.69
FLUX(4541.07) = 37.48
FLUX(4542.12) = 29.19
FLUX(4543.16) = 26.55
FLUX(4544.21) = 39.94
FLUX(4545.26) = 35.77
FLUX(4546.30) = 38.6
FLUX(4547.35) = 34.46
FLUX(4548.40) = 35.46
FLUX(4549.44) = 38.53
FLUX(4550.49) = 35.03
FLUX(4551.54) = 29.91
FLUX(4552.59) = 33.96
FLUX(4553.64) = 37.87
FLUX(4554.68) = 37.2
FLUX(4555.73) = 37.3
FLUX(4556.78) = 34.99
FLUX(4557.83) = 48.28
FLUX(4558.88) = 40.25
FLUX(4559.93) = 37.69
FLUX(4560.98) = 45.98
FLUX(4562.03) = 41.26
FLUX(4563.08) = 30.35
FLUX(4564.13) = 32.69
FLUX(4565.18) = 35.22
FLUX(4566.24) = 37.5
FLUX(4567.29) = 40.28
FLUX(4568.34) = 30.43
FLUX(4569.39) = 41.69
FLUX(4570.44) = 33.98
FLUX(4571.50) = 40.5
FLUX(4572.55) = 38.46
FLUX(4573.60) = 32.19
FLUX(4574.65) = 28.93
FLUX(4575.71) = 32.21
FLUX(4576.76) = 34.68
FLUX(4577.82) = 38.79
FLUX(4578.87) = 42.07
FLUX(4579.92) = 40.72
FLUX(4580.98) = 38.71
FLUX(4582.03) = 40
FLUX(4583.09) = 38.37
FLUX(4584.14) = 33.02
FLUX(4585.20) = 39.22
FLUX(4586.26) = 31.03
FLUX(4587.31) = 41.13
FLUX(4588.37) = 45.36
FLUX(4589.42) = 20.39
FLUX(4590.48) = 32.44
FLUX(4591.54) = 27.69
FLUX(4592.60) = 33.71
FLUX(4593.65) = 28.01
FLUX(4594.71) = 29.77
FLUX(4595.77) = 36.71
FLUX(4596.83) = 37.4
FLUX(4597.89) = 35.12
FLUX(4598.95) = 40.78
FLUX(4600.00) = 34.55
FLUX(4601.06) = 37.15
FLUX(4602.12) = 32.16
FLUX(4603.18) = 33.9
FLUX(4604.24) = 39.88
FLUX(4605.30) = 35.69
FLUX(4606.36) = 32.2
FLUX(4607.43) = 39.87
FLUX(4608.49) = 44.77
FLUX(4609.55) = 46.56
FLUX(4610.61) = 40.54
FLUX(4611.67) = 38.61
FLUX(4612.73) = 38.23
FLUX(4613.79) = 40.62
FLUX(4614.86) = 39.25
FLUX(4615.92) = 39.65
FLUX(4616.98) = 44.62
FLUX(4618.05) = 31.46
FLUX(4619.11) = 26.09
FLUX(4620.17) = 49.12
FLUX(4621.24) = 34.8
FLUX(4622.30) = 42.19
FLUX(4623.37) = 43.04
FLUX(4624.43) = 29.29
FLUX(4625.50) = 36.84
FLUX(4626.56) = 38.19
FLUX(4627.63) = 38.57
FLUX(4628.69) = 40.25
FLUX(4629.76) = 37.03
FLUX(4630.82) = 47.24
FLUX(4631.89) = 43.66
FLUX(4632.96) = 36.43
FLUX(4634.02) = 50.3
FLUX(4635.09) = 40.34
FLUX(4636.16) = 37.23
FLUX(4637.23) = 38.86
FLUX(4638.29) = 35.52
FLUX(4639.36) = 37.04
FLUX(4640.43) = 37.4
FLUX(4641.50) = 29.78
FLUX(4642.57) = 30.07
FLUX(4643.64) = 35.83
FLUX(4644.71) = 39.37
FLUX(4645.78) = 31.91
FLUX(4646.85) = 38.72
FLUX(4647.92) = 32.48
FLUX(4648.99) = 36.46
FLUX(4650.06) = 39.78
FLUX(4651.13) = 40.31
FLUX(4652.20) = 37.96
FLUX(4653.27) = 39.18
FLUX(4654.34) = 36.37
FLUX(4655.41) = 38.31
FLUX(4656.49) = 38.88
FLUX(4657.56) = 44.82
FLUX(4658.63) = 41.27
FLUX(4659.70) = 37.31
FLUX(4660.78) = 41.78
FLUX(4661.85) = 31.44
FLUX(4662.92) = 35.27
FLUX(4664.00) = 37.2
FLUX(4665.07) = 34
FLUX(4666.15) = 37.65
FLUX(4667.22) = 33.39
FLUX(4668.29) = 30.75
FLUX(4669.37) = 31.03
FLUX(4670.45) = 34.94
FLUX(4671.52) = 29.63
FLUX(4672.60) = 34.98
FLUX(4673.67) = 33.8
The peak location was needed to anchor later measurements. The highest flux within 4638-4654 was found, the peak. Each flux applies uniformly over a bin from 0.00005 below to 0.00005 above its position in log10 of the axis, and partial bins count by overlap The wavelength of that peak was 4651.13 AA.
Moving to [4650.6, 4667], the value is 4657.56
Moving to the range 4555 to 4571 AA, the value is 4557.83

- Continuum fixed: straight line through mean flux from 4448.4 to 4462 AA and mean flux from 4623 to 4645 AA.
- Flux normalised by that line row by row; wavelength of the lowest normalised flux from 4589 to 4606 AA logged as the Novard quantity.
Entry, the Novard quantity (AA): 4589.42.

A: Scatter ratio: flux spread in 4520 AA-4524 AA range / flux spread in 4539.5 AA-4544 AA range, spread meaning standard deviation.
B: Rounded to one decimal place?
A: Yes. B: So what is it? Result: 0.7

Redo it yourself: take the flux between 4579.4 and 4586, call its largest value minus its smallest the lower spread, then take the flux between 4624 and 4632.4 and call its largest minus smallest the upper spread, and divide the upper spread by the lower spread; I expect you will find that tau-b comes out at 2.3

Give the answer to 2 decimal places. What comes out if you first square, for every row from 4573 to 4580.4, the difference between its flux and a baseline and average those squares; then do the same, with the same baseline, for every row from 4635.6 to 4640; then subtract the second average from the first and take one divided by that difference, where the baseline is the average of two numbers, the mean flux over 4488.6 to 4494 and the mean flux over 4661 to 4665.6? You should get 0.08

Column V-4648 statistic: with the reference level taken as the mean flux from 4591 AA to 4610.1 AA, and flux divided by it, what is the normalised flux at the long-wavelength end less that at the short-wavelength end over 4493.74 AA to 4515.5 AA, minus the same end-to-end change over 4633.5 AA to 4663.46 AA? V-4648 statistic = 0.6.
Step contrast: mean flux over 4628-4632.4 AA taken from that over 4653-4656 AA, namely -4.1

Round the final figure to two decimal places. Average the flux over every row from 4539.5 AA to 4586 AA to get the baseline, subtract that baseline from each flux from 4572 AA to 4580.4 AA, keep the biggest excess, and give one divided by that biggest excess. 0.18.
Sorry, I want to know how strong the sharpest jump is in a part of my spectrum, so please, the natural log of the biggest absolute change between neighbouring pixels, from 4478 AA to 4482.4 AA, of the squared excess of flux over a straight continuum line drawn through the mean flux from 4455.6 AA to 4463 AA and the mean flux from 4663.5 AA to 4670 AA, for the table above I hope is 2.6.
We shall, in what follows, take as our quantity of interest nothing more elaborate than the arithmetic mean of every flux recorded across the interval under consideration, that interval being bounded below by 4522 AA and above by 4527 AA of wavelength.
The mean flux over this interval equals 34.1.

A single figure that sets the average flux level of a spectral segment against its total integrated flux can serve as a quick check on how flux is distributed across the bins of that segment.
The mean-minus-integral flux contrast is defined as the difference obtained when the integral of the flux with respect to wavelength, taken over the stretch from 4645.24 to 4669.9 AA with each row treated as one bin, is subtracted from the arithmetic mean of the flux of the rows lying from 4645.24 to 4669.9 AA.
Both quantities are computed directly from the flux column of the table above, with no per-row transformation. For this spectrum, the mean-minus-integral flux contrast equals -871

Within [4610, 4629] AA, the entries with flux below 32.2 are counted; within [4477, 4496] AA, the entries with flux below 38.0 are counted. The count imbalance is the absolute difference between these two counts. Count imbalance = 13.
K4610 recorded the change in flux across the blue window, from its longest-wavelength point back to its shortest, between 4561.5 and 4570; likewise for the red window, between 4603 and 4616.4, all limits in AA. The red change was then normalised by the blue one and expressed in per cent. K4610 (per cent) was 1337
